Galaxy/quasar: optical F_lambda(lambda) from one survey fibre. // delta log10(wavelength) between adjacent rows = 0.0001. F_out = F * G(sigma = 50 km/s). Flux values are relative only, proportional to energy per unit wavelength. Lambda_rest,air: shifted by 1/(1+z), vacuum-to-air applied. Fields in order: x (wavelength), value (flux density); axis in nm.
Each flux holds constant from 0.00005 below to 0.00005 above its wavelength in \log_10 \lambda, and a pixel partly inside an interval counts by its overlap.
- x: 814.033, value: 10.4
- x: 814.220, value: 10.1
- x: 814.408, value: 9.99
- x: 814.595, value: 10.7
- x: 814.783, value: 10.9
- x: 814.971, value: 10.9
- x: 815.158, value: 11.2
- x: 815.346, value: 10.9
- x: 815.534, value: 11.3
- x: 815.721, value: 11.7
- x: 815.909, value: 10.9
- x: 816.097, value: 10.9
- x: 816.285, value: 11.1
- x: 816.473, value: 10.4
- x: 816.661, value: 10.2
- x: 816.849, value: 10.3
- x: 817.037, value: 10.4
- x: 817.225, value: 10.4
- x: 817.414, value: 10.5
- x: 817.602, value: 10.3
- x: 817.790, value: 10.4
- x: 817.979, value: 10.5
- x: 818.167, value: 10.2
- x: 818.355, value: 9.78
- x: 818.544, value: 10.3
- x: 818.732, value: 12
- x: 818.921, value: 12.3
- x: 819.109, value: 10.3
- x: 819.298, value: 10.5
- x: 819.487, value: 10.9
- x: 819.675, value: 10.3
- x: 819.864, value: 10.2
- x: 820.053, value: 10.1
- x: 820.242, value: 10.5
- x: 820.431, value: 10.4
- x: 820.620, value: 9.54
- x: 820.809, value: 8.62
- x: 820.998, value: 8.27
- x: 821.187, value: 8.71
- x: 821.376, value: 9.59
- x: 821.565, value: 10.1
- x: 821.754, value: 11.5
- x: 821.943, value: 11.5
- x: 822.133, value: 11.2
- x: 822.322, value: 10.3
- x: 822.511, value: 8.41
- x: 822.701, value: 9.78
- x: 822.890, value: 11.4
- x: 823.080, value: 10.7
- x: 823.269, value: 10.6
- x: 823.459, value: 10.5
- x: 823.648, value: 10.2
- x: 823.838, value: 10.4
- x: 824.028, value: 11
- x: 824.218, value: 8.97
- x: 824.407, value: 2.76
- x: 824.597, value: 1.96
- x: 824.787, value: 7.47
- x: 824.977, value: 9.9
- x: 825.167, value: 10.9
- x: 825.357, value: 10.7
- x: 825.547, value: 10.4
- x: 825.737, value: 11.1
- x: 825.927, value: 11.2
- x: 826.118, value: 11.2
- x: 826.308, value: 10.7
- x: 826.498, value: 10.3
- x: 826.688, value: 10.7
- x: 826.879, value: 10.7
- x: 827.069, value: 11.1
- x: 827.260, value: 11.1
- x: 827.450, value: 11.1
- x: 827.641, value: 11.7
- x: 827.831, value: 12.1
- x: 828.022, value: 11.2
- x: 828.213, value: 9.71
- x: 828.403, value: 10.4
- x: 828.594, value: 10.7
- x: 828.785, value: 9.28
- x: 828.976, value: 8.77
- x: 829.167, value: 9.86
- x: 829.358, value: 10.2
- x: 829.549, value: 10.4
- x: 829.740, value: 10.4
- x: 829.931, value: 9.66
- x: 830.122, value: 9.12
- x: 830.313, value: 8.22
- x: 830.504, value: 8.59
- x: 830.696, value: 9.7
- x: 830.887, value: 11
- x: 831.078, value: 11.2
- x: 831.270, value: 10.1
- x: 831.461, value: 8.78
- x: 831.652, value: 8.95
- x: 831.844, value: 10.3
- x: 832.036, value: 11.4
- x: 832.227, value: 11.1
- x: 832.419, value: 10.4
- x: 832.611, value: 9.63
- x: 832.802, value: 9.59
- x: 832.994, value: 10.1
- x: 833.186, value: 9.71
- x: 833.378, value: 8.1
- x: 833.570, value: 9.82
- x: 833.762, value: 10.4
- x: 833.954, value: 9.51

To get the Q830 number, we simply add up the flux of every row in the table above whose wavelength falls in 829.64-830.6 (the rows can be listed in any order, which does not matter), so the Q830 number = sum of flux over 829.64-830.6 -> 46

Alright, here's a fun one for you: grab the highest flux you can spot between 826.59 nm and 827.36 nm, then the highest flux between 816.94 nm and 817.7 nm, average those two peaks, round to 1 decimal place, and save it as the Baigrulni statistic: 10.8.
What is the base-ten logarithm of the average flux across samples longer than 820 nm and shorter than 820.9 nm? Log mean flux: 0.99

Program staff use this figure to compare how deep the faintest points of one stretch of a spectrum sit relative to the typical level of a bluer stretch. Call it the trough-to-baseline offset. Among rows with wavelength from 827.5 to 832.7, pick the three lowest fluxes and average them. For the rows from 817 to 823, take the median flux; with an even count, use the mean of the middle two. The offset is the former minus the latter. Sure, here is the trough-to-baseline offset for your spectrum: -1.8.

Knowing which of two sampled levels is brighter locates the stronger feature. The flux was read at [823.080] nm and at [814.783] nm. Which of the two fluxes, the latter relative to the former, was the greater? 10.9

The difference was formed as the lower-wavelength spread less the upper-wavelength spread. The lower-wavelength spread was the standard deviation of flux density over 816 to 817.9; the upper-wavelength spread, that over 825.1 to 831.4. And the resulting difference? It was -0.61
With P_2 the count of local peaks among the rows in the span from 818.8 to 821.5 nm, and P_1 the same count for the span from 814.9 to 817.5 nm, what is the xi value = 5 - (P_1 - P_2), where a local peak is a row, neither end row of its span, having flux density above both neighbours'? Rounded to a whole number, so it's 4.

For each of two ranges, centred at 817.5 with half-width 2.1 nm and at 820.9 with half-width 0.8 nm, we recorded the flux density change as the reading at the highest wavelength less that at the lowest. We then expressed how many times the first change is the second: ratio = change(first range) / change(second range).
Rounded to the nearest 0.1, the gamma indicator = 1.0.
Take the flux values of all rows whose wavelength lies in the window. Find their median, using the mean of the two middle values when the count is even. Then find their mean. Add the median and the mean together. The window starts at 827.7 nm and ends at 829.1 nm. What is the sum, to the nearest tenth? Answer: 20.7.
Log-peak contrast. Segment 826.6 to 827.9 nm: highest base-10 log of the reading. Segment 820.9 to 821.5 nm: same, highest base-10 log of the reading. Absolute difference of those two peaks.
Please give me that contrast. 0.10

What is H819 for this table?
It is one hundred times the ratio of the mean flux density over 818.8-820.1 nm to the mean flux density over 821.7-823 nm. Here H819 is 101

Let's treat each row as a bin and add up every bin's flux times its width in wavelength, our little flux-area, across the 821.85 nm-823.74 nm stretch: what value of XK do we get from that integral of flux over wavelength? 20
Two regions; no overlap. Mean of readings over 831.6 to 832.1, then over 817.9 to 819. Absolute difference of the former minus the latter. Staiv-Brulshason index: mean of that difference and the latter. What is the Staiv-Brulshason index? 5.7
